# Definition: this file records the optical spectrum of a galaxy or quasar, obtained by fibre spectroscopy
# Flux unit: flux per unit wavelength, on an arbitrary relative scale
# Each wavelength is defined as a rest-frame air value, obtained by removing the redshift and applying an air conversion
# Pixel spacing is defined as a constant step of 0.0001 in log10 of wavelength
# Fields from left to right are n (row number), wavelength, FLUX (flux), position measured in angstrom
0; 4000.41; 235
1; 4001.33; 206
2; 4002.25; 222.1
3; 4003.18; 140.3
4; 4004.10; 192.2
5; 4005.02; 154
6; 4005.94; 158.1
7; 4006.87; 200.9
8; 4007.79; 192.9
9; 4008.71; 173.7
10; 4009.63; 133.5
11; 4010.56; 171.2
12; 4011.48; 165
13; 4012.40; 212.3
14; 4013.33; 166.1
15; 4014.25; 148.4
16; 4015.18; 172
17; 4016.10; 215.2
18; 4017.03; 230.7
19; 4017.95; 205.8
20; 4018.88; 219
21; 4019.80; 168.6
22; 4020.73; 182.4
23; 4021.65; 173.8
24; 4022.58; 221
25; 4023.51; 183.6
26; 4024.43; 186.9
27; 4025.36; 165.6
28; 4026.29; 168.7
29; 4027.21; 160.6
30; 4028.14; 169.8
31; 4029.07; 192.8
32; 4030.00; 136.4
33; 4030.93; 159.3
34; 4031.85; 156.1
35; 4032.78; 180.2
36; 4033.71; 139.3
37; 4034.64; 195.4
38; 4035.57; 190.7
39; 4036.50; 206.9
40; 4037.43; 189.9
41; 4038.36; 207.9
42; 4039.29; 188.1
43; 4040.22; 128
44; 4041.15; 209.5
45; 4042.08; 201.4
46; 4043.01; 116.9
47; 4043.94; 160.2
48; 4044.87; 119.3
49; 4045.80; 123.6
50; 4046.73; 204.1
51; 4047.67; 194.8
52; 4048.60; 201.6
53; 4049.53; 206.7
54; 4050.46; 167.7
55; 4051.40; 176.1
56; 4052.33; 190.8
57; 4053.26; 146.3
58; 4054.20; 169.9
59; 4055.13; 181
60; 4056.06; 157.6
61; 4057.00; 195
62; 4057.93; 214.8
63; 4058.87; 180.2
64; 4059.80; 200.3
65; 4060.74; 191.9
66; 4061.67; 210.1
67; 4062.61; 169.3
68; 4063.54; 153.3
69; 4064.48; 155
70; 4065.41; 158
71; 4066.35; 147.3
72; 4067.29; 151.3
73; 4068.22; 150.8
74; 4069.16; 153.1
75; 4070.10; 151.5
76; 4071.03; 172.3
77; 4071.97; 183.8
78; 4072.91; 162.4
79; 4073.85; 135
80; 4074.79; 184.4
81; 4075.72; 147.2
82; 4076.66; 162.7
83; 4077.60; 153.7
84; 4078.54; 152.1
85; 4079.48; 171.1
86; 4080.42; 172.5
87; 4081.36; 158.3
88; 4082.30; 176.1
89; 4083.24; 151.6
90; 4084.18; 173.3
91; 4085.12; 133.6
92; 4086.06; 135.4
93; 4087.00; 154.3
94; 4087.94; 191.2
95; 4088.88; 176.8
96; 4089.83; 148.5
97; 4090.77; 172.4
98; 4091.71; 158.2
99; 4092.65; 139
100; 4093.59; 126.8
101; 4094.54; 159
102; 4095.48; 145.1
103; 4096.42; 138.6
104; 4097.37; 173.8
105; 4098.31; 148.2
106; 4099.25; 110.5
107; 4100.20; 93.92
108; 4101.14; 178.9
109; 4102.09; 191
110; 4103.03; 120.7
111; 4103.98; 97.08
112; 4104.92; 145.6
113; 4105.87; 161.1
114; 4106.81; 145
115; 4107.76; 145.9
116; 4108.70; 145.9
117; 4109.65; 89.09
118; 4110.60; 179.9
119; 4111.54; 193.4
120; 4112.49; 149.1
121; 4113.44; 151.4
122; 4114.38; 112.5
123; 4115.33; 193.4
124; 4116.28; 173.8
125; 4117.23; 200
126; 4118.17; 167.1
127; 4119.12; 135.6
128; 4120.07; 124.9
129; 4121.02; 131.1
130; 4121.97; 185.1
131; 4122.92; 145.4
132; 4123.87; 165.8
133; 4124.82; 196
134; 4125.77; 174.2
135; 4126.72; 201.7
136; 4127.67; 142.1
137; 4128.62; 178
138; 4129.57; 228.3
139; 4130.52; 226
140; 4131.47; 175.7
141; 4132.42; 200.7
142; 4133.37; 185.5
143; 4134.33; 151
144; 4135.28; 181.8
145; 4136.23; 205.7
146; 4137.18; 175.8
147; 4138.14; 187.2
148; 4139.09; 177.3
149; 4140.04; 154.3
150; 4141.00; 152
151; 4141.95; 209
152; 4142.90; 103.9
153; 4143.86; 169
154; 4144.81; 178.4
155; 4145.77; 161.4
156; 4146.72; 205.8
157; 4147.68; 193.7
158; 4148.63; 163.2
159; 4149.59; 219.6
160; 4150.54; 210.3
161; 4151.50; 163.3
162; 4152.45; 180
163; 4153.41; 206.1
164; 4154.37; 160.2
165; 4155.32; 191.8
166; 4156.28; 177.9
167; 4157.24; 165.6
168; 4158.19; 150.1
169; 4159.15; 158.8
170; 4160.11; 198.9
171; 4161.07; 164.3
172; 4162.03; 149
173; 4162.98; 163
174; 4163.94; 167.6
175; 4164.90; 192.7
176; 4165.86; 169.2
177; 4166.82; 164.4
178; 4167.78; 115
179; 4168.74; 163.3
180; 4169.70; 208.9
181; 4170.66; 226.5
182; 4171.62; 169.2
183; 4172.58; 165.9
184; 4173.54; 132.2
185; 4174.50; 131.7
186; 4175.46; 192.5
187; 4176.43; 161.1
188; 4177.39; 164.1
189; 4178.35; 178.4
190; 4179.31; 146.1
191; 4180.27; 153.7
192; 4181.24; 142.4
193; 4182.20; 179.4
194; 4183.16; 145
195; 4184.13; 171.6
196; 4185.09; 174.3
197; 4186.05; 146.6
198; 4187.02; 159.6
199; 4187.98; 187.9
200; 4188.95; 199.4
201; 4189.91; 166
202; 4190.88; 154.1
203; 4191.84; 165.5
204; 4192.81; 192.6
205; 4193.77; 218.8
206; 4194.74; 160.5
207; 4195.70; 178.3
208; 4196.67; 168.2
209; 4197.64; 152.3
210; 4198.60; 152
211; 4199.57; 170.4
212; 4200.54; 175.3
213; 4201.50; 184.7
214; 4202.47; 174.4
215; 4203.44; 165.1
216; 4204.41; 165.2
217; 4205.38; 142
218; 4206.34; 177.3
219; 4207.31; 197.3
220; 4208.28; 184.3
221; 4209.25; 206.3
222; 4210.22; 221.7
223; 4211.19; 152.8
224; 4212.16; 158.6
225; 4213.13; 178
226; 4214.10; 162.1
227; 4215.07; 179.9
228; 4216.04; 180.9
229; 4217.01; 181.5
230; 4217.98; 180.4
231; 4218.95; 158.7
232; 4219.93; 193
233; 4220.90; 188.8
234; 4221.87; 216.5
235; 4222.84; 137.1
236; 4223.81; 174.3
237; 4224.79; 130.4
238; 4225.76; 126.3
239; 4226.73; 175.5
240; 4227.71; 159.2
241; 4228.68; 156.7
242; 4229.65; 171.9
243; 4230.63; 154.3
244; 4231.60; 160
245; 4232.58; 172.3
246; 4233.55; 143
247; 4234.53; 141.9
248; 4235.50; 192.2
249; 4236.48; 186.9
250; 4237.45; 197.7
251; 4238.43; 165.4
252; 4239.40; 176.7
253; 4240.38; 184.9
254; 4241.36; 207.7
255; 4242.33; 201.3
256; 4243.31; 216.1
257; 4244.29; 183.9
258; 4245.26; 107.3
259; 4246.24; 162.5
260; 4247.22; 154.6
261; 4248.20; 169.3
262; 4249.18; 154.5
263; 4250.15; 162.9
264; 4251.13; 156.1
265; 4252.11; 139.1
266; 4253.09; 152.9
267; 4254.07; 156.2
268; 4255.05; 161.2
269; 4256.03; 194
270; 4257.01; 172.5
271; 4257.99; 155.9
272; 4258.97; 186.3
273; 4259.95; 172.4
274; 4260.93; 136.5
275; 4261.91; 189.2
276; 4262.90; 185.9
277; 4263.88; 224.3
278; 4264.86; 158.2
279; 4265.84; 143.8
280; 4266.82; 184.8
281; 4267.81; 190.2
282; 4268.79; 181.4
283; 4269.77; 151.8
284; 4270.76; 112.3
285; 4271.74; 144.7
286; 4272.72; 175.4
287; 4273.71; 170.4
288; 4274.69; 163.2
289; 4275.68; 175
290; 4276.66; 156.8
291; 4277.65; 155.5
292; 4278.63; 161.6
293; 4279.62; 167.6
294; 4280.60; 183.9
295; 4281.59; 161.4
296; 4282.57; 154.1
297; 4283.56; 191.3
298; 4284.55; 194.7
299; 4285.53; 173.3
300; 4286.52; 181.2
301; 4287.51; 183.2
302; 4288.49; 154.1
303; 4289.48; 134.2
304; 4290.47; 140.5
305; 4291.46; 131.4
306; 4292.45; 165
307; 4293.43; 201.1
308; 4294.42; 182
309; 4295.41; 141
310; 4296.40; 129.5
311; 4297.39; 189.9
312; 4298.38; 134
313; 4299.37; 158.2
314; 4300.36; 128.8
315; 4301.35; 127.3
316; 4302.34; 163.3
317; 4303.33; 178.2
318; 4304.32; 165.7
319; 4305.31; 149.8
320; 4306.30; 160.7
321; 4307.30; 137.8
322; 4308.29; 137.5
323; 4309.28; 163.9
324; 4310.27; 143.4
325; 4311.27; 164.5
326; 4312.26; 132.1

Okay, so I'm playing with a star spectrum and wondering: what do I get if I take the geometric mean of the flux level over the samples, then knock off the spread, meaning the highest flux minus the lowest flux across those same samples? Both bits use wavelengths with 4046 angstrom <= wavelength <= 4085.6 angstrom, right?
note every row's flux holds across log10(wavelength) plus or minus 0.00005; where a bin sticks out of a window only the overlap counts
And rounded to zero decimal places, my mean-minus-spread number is 88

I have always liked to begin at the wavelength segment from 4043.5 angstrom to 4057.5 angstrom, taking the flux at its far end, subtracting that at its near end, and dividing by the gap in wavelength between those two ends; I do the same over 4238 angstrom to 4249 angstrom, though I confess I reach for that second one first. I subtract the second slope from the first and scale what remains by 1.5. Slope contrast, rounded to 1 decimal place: 3.4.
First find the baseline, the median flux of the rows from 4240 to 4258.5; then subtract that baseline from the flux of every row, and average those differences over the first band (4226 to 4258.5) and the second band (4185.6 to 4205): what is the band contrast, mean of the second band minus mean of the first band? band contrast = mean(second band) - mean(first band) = 4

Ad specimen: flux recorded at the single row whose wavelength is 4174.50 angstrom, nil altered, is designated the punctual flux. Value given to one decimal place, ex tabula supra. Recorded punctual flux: 131.7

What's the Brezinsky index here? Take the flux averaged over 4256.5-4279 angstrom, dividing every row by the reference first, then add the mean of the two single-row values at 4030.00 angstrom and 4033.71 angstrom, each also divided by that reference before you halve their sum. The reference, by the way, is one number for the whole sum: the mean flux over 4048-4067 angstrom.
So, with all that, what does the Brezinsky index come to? 1.71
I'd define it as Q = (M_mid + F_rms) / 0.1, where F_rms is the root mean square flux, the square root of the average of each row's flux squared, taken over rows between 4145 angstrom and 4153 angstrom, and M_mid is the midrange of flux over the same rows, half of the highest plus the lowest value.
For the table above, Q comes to 3789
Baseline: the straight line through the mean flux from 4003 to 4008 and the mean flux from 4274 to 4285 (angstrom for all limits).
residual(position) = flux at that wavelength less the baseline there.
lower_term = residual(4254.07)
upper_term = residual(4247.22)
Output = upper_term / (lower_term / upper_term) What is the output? -17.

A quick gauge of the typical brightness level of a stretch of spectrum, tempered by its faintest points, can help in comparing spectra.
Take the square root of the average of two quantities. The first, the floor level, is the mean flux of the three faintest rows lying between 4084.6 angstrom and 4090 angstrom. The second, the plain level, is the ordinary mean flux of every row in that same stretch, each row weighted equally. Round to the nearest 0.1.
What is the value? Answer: 12.2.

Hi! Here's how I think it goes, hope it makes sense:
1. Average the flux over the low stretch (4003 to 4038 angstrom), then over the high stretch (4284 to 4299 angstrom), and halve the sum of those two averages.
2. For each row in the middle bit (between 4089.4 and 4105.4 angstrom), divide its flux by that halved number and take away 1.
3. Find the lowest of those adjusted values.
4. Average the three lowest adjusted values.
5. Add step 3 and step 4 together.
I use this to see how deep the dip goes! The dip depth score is -0.86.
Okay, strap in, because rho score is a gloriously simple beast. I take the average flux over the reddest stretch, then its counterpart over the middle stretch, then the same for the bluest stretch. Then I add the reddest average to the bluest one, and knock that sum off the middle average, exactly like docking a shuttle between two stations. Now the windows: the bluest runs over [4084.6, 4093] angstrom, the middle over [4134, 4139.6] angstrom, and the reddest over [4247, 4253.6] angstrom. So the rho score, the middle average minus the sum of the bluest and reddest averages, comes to -132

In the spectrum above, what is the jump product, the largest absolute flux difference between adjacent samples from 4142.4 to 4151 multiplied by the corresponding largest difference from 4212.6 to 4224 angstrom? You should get 5169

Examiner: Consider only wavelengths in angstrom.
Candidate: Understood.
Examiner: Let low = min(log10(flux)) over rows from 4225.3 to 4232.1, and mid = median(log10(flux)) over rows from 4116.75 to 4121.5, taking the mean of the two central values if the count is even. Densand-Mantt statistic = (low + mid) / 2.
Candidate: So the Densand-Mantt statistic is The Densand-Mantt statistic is 2.12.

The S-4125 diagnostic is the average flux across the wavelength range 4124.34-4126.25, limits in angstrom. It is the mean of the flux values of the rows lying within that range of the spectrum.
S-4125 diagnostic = 185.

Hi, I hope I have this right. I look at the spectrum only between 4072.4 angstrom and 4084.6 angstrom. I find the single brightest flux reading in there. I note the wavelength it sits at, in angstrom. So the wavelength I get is 4074.79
